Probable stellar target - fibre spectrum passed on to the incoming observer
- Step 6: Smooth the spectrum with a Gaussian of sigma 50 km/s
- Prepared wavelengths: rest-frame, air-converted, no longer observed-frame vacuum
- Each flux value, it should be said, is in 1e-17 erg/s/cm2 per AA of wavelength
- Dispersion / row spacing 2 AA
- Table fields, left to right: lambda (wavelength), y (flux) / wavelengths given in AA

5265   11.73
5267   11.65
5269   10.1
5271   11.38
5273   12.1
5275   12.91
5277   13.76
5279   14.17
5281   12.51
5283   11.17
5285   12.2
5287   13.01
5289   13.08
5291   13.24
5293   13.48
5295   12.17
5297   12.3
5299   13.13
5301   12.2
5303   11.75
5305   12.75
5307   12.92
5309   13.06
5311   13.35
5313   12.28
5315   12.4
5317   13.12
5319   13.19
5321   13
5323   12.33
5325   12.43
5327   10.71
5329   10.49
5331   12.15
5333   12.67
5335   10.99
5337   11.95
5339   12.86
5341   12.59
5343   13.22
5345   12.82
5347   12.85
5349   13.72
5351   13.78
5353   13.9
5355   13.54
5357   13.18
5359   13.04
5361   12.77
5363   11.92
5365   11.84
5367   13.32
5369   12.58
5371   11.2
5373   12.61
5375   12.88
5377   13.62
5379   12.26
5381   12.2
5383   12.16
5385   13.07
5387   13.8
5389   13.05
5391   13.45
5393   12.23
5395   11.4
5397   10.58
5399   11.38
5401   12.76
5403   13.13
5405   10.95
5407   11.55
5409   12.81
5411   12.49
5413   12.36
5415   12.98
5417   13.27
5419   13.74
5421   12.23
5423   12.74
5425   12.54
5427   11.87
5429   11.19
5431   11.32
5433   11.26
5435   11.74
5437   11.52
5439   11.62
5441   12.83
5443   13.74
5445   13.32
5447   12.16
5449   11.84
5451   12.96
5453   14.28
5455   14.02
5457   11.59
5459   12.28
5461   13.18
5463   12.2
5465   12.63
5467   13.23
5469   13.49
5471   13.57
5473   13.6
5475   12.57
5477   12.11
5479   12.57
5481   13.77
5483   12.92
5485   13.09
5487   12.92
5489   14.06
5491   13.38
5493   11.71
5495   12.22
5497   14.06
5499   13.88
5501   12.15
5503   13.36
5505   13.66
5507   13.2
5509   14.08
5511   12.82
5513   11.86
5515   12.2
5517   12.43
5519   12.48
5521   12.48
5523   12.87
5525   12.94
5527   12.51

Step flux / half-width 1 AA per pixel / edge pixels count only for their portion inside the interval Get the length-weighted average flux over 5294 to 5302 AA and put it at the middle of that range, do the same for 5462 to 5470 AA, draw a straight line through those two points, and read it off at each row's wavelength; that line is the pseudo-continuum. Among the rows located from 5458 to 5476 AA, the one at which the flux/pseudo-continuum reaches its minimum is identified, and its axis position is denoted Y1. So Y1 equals 5463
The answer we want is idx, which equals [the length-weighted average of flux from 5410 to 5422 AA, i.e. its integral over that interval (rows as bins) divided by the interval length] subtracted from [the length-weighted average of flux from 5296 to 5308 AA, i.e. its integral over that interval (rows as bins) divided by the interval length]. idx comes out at -0.34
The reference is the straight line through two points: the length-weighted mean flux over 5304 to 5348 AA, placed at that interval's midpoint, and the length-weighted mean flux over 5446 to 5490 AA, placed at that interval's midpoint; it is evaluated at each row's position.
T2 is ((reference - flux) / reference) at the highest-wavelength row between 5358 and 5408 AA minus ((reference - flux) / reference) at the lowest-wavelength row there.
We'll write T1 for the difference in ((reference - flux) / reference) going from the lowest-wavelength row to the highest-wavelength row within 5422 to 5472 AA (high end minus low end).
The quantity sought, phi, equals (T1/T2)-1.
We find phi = -1.4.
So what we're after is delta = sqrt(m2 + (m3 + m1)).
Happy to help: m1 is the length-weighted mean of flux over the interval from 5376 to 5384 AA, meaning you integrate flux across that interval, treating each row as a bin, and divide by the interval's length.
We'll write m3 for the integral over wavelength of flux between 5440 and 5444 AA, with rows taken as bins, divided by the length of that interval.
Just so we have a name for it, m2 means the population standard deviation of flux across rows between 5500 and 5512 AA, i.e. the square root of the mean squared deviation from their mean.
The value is 5.14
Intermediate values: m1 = 12.6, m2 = 0.61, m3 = 13.3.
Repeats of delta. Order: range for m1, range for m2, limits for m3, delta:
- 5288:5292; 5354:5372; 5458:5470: 5.17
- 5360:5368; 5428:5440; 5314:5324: 5.05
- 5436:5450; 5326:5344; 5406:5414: 5.07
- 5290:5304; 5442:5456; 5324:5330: 4.97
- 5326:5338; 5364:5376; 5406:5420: 4.99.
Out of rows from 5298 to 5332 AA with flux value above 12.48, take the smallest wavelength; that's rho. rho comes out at 5299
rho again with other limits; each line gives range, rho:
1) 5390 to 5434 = 5391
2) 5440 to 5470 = 5441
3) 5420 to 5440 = 5423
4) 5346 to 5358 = 5347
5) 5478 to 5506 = 5479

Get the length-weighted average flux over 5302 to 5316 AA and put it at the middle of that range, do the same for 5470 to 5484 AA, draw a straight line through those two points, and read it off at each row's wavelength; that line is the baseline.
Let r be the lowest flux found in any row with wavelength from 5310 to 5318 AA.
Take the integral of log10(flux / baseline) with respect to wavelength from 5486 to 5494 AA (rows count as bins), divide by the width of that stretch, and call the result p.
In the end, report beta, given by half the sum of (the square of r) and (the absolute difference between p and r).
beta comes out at 82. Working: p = -0.002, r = 12.28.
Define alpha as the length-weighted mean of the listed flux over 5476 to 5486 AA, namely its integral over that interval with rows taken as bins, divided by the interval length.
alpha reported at 12.9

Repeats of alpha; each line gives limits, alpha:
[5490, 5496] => 12.4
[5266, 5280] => 12.3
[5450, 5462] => 13.1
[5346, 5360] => 13.4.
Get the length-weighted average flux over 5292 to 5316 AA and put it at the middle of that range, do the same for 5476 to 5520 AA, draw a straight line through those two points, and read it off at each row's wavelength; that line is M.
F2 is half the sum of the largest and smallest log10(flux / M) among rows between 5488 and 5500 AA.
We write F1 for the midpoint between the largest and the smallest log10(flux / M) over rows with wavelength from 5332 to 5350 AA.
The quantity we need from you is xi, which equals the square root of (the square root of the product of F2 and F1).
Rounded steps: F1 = -0.015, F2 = -0.0037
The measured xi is 0.086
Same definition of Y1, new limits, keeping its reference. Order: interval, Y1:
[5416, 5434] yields 5429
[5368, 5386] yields 5371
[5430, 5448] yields 5433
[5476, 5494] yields 5493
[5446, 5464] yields 5457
